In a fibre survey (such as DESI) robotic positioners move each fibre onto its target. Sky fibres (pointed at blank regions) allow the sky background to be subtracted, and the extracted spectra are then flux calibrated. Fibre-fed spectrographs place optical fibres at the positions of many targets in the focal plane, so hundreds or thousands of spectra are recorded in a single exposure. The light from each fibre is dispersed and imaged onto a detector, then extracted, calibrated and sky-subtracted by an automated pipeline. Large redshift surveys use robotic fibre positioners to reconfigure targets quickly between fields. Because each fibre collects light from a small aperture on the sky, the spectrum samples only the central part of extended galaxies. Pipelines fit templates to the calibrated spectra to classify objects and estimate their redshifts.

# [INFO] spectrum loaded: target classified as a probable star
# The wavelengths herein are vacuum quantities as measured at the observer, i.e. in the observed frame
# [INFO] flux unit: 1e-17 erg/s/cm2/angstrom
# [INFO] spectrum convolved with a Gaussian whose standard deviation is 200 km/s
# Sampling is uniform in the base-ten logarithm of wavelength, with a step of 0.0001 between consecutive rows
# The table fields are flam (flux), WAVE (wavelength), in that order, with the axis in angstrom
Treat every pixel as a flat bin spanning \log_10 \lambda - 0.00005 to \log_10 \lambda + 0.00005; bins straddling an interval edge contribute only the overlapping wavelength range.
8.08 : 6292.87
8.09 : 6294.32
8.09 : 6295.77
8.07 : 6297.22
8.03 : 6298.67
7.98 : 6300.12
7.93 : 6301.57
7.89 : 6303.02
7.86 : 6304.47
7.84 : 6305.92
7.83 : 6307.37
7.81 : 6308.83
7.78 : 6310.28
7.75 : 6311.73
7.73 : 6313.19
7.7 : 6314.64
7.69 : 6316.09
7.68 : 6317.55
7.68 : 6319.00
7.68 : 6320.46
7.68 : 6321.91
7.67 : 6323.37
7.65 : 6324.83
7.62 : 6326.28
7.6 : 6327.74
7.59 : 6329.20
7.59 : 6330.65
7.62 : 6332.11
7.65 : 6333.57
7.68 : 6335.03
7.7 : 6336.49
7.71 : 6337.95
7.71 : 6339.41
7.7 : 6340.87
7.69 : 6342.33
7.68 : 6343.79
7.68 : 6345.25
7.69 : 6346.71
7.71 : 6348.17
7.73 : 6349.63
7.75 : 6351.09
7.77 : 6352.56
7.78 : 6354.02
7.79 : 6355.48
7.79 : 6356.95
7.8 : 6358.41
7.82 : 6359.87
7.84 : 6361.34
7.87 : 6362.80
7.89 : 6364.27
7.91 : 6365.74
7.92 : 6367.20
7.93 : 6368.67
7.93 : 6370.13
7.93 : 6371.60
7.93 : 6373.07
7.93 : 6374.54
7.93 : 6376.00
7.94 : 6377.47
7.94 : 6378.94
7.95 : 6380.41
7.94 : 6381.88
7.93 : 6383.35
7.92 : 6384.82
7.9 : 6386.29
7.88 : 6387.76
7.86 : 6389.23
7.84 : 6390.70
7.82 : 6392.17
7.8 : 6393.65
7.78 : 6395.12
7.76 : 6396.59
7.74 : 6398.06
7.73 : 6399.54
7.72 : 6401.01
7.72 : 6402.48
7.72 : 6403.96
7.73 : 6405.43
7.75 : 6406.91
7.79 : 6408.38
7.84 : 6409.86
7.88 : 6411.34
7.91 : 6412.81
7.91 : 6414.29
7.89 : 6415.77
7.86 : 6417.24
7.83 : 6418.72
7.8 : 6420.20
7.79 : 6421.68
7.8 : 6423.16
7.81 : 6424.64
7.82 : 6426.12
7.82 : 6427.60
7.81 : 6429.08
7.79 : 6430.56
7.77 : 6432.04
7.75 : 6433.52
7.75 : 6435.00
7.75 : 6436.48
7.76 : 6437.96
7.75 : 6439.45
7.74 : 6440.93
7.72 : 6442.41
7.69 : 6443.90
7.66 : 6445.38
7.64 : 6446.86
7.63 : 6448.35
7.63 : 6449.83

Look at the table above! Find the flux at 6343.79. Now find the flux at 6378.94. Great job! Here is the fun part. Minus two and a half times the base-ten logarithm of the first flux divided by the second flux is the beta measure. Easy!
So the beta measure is 0.036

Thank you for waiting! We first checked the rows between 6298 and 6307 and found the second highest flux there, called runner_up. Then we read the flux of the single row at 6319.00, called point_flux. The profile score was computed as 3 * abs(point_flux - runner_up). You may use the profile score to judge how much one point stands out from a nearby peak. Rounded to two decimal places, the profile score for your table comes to 0.90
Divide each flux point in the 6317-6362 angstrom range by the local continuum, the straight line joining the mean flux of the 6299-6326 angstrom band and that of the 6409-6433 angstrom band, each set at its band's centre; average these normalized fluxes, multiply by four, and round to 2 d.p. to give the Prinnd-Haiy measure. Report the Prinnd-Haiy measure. 3.96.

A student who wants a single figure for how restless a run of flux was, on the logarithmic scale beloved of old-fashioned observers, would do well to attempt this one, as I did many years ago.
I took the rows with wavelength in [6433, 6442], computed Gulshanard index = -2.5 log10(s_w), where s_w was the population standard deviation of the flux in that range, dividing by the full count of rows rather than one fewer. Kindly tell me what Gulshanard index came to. 5.6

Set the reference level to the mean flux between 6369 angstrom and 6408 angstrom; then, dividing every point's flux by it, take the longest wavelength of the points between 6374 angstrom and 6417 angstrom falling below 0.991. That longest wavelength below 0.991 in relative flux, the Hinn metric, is 6406.91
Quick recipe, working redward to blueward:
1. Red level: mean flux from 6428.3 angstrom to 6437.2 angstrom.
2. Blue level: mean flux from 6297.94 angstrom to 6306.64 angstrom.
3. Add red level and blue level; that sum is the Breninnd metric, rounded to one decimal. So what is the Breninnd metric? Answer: 15.7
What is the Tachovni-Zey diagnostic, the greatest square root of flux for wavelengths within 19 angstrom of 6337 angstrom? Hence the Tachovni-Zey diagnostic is 2.79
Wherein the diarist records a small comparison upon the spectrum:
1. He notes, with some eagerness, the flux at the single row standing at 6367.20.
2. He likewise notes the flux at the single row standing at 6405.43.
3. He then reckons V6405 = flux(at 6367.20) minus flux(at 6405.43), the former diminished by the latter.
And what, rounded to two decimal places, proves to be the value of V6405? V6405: 0.19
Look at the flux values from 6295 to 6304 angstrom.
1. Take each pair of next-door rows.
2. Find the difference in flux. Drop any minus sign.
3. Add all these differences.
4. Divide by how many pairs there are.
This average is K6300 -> 0.040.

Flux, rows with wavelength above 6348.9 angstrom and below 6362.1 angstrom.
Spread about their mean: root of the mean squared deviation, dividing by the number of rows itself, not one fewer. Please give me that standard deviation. 0.032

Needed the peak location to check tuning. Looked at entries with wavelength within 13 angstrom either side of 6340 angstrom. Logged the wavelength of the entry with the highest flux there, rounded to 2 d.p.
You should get 6352.56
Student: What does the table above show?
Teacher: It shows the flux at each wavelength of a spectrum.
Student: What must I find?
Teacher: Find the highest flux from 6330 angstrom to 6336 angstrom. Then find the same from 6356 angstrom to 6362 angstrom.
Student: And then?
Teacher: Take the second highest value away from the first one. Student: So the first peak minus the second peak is -0.16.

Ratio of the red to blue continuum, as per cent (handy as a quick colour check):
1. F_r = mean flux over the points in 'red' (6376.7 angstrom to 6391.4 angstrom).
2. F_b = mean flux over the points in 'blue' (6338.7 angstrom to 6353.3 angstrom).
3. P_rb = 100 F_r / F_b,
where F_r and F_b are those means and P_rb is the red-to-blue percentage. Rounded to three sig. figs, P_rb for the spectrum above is 103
